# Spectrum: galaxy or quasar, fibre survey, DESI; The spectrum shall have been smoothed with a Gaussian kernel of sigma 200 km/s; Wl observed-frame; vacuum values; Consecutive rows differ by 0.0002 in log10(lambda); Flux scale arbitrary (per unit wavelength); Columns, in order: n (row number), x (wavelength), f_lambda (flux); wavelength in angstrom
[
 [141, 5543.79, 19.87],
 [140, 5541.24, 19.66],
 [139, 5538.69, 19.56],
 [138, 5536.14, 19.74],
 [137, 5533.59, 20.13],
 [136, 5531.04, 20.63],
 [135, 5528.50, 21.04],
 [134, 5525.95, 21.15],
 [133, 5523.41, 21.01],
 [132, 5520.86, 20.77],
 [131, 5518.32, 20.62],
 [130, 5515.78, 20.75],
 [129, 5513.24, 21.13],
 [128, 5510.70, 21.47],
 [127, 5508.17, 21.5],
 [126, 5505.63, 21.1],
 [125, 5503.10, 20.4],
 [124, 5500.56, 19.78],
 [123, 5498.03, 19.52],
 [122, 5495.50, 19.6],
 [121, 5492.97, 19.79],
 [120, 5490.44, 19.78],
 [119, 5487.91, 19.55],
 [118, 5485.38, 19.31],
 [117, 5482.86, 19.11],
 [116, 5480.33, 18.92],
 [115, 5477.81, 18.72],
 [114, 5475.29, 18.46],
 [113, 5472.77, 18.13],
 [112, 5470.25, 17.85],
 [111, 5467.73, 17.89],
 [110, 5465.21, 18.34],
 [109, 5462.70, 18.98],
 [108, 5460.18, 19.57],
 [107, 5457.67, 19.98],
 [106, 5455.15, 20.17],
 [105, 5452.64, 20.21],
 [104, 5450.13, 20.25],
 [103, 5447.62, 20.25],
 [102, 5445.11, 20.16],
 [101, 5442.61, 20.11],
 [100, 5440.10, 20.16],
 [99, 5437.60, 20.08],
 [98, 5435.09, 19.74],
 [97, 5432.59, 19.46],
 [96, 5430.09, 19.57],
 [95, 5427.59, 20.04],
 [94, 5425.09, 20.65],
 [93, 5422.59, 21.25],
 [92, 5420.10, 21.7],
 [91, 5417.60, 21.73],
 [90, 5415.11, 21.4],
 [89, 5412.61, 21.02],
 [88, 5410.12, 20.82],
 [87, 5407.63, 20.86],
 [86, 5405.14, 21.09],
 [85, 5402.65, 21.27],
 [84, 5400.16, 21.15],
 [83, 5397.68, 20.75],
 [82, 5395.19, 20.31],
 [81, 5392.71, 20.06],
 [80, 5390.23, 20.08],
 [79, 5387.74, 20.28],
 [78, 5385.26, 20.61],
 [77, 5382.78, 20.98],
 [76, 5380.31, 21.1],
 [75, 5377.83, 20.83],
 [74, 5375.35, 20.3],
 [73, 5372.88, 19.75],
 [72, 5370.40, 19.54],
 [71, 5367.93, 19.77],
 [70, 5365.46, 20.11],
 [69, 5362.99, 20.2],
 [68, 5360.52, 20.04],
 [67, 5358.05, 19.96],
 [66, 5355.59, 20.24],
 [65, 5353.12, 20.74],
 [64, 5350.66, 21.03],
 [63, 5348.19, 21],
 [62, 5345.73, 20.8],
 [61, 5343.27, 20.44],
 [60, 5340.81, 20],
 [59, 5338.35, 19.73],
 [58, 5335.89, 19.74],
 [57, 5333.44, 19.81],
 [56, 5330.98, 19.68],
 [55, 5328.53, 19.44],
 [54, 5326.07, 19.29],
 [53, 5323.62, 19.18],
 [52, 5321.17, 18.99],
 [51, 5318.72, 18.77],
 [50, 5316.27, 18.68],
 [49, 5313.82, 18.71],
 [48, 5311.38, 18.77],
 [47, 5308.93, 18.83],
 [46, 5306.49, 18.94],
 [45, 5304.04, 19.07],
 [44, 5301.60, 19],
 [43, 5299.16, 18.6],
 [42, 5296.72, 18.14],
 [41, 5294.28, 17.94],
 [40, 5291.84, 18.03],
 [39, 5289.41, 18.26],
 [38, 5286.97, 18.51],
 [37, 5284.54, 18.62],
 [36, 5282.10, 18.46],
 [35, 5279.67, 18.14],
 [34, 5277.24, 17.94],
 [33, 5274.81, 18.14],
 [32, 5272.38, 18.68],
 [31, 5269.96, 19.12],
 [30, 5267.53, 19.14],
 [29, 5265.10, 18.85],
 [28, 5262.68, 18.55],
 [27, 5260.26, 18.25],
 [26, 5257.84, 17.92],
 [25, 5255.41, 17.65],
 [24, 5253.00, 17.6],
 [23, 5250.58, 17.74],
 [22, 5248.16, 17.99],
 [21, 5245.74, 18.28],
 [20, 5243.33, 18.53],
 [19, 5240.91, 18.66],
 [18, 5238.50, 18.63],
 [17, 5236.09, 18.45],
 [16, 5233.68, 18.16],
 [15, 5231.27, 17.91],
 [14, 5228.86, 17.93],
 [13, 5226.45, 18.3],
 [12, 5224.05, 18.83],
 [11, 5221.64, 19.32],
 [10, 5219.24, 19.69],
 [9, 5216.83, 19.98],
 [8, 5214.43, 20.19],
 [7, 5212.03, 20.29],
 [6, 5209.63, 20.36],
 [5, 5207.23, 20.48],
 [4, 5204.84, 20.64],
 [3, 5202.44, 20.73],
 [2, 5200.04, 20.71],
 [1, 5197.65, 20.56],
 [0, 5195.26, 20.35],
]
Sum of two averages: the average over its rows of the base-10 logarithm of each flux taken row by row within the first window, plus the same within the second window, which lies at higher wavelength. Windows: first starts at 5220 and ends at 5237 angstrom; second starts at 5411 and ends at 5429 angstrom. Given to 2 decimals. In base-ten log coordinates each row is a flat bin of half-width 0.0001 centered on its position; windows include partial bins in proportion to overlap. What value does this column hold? 2.59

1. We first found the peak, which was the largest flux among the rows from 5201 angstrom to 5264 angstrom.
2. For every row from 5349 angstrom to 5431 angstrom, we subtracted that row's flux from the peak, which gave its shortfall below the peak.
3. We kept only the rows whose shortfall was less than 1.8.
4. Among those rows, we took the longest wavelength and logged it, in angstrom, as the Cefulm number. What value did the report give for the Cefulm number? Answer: 5430.09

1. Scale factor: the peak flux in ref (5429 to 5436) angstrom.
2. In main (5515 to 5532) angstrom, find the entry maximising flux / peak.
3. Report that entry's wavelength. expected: 5525.95 angstrom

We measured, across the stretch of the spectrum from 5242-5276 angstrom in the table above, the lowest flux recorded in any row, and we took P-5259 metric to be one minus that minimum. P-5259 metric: -16.6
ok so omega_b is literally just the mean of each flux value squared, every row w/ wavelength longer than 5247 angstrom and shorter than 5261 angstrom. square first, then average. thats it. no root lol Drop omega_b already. 319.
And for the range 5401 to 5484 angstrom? 399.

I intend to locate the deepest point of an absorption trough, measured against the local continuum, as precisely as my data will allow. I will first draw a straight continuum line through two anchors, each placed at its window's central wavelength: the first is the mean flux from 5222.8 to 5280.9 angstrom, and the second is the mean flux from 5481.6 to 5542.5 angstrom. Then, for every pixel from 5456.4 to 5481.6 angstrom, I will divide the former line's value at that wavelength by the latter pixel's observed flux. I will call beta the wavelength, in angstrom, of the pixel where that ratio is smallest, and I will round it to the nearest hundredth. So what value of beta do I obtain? 5457.67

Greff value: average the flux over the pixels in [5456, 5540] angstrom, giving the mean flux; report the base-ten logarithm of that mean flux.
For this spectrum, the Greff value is 1.30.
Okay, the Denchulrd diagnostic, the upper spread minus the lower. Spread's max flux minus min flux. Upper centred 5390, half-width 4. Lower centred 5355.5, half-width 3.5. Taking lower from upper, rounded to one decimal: -0.6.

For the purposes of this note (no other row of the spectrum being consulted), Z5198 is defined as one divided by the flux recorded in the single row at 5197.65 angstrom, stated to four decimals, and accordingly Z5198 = 0.0486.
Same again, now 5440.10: 0.0496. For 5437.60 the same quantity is 0.0498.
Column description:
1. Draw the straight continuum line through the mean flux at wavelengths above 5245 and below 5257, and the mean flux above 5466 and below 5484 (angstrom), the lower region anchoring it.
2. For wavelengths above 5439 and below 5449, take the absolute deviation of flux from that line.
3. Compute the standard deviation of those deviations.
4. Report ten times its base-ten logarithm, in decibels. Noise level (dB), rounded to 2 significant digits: -13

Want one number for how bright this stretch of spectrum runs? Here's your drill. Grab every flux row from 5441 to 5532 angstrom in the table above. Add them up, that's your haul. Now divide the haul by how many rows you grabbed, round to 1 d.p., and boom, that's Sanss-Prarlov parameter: 19.9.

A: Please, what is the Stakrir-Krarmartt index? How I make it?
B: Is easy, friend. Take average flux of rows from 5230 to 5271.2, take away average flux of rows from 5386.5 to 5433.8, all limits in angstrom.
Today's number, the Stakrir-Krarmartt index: -2.4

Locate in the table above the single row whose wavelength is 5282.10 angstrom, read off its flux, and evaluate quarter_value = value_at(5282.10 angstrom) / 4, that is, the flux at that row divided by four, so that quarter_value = 4.6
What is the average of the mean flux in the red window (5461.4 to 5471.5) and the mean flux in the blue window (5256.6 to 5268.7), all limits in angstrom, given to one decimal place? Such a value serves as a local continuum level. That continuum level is 18.4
